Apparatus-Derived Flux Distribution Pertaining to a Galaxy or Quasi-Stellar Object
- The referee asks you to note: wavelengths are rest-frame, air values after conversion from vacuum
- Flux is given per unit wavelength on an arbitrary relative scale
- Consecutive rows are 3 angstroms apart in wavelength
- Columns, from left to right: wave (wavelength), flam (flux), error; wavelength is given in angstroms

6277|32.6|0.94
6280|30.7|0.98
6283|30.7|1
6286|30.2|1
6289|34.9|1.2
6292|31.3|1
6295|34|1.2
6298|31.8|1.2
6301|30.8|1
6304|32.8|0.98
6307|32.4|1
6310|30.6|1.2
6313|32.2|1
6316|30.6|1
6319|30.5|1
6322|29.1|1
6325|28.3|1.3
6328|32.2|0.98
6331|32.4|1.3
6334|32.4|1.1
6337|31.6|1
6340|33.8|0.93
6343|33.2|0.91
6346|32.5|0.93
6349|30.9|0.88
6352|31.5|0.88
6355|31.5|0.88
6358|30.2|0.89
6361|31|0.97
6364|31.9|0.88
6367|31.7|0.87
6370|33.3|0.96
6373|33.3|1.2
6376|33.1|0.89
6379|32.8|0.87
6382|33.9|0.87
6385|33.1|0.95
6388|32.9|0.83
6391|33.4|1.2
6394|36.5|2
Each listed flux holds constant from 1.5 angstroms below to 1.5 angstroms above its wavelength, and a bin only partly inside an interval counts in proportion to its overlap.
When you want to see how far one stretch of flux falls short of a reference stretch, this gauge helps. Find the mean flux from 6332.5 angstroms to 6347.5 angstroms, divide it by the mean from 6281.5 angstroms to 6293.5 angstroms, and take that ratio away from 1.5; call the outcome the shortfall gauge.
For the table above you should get 0.471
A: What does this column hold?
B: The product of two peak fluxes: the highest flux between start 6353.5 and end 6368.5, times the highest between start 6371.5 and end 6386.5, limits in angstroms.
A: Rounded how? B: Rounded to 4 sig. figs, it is 1081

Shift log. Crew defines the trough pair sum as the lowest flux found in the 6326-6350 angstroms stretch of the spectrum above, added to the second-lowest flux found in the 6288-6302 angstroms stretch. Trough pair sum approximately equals 62.2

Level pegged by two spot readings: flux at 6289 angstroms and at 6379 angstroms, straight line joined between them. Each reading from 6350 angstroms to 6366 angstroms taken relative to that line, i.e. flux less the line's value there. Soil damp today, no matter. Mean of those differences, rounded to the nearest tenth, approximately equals -2.1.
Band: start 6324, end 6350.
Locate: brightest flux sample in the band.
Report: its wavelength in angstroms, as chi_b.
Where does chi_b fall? 6340 angstroms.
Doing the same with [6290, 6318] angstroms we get 6295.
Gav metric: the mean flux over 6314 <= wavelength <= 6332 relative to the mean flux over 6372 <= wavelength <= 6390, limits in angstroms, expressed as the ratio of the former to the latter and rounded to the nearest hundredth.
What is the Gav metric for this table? 0.92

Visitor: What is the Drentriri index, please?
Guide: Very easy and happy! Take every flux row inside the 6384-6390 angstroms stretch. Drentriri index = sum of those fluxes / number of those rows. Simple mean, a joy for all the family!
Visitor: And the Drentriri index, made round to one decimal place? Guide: 33.0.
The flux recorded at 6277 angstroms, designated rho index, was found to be 32.6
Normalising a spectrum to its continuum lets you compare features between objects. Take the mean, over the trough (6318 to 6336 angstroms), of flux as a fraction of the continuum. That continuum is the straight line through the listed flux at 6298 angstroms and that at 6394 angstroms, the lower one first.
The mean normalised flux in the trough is 0.928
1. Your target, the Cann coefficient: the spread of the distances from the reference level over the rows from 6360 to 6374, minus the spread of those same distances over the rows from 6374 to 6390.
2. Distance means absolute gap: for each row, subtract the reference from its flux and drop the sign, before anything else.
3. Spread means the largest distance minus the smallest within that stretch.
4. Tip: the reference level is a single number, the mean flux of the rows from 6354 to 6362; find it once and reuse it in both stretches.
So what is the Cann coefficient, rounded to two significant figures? 1.2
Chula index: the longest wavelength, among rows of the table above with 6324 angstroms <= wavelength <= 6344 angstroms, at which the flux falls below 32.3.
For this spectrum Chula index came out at 6337 angstroms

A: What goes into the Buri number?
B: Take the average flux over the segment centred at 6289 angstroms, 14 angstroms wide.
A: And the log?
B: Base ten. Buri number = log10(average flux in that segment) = 1.508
